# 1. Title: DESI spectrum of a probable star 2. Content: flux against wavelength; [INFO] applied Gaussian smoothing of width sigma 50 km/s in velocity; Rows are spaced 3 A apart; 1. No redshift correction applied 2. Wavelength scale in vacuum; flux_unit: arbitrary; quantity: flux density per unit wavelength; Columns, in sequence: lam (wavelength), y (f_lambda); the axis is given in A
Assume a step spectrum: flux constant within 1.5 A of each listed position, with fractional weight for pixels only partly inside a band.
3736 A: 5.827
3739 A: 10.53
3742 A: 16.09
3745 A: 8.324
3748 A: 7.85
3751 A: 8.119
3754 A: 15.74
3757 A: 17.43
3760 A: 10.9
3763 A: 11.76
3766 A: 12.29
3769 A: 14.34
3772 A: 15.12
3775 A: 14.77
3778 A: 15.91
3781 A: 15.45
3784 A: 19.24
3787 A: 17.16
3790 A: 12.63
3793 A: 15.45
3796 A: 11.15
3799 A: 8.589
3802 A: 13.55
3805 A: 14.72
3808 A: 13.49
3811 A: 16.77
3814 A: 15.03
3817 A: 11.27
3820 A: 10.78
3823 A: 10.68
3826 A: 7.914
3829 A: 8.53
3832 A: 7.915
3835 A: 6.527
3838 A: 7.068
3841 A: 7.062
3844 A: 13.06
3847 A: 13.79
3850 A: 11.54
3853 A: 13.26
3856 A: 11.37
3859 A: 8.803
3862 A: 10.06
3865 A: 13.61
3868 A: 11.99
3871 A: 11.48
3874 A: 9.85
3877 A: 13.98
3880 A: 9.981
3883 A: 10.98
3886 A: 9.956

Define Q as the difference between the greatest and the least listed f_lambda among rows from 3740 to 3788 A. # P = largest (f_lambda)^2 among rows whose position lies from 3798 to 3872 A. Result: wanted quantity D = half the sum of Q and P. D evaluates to 146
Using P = 281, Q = 11.4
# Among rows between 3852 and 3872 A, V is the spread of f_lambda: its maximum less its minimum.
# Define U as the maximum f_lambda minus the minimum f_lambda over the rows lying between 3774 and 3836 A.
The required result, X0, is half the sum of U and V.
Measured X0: 8.8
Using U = 13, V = 4.8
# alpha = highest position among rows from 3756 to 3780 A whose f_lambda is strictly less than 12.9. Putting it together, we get 3766 A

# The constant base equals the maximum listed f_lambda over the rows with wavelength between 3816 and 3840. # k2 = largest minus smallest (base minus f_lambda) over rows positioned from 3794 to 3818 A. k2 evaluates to 8.2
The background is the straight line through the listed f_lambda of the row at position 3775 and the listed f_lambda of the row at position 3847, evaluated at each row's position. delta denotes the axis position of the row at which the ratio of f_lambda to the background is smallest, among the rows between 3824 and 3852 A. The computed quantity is 3835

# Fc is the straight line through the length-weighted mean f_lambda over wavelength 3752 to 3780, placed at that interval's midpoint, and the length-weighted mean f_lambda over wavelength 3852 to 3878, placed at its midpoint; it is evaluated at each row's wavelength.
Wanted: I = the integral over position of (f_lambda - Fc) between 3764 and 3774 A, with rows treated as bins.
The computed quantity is -2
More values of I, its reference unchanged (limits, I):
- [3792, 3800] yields -13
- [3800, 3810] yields 7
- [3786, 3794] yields 11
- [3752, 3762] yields -2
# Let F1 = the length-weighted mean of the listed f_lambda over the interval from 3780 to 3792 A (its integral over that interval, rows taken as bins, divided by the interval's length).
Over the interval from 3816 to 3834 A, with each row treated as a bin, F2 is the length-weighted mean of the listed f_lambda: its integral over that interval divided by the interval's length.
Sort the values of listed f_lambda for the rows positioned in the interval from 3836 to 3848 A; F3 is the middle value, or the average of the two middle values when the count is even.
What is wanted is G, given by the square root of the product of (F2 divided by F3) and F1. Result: 3.9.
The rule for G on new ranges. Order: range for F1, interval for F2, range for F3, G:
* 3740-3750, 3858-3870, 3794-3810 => 3.0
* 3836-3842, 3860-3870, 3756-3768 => 2.6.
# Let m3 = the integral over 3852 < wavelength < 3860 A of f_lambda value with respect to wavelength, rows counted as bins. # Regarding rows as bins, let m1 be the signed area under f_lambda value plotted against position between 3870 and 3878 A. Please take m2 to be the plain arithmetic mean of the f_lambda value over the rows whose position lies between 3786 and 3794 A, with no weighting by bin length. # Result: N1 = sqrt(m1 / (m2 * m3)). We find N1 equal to 0.263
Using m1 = 93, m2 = 15.1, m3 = 89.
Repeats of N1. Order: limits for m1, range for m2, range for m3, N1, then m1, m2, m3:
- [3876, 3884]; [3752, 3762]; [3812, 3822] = 0.224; 92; 14.7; 125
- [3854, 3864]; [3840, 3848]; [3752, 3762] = 0.255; 104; 11.3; 142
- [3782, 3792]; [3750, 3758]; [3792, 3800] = 0.355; 163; 13.8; 94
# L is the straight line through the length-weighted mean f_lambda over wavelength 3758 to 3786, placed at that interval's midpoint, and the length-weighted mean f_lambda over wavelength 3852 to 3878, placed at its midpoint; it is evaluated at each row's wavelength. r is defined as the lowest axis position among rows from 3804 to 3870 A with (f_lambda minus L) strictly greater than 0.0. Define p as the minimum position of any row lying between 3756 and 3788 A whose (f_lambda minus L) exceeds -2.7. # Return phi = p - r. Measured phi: -48 A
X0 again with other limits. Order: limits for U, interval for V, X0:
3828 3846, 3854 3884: 5.9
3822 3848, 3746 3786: 9.3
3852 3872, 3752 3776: 5.7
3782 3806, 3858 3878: 7.9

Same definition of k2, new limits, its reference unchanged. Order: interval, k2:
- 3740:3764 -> 9.6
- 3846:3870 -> 5.0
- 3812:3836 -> 8.5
